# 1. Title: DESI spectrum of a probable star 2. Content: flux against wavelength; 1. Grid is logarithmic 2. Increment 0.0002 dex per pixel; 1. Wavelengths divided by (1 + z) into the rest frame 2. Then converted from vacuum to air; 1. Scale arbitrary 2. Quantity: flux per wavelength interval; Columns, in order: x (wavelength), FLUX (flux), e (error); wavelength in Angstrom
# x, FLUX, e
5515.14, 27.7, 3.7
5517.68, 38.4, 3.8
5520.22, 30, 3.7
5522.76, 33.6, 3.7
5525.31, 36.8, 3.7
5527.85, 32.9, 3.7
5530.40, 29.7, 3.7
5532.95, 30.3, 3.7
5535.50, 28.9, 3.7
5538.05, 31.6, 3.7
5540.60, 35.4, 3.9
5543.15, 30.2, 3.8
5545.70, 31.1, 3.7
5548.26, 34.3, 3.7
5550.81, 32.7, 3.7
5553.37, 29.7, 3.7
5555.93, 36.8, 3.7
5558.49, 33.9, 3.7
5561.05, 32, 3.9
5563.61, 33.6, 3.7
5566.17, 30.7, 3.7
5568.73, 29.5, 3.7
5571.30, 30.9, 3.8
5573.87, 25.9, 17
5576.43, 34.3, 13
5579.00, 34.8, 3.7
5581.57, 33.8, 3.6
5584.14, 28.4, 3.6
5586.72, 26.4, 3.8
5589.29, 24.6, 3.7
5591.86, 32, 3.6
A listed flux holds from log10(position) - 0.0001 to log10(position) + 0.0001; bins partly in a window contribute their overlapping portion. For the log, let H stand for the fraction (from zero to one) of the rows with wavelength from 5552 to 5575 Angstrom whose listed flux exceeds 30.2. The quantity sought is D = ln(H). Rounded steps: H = 0.667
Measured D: -0.41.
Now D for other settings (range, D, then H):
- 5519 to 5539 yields -0.47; 0.625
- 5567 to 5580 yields -0.51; 0.600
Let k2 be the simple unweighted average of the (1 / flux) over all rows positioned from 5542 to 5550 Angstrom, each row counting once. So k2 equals 0.0315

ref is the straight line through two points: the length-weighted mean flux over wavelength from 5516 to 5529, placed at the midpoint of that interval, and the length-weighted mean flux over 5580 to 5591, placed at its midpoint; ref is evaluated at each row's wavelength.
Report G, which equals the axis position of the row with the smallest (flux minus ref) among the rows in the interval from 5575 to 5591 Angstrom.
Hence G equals 5589.29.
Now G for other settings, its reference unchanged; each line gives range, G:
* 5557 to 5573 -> 5568.73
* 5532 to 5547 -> 5535.50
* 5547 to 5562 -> 5553.37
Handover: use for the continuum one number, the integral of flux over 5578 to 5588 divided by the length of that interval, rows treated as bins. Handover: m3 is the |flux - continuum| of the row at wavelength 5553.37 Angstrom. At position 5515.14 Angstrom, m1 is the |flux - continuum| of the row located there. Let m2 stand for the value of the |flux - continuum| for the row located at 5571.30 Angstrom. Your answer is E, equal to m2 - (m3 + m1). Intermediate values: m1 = 3.0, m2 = 0.2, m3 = 1.0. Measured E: -3.9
